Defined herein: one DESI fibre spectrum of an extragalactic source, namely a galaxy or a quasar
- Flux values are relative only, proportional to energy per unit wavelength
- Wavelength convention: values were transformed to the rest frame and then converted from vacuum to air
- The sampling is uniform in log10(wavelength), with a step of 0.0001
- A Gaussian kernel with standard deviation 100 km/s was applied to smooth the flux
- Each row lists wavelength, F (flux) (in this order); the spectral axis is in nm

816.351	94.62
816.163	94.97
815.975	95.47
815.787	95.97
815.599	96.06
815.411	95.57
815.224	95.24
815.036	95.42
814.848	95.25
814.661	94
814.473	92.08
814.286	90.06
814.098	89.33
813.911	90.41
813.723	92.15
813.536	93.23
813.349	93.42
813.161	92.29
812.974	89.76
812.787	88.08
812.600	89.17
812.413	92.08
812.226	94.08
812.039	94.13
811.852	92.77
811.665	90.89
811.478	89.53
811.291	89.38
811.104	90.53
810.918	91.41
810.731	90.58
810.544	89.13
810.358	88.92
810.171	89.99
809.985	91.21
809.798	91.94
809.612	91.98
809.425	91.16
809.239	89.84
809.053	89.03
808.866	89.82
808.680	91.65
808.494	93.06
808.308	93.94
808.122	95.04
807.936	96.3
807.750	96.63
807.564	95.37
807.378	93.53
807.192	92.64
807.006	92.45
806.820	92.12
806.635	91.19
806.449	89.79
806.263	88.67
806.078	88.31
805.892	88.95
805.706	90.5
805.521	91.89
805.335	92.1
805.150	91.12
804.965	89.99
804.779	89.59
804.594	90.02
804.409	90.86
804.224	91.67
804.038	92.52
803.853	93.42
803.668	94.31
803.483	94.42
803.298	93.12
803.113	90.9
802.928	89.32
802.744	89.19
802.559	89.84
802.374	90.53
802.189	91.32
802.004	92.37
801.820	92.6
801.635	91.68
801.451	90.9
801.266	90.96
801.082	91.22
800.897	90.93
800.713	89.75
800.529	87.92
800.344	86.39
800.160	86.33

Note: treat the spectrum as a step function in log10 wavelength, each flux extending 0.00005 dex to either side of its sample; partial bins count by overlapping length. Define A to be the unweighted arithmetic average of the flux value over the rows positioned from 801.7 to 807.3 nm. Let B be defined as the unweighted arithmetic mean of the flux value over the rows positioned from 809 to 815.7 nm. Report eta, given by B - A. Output 0.5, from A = 91.2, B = 91.7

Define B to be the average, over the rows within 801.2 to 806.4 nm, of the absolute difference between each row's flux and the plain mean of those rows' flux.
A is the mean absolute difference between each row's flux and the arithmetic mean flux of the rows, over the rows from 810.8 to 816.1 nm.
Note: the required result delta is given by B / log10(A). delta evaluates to 4.1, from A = 2.08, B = 1.29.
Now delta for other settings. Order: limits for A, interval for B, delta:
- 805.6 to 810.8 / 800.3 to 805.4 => 4.8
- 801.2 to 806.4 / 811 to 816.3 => 19.1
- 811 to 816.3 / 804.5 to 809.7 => 5.5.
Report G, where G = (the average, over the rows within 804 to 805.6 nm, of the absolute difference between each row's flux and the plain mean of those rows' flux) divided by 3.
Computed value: 0.3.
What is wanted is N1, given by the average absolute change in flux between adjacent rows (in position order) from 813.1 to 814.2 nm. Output 1.0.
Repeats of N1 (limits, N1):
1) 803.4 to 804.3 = 0.7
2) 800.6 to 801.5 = 0.4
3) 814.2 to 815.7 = 0.9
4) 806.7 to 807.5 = 0.5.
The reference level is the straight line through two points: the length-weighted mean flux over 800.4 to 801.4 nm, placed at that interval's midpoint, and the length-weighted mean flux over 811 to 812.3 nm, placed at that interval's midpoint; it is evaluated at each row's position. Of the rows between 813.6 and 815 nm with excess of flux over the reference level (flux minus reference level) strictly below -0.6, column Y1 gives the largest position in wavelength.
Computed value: 814.286 nm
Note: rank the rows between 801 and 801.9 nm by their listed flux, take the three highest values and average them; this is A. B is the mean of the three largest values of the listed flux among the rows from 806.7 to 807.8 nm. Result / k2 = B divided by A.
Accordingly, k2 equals 1.04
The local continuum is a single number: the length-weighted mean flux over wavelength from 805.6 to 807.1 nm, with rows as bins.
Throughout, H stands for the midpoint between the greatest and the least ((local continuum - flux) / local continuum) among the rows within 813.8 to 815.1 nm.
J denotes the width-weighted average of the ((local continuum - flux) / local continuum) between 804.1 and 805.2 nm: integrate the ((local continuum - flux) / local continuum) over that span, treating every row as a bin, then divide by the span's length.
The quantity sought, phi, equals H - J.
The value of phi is -0.020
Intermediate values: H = -0.023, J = -0.003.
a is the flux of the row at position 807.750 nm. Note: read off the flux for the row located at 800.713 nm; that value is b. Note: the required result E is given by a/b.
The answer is 1.08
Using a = 96.63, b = 89.75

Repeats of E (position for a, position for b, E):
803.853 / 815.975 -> 0.98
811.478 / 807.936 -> 0.93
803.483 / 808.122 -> 0.99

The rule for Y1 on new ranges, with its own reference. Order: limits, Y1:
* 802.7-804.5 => 802.928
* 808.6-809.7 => 809.239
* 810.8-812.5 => 811.665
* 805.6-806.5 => 806.449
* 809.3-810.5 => 810.358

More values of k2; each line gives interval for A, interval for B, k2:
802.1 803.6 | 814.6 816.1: 1.03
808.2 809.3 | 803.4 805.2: 1.01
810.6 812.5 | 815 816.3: 1.02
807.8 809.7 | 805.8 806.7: 0.95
